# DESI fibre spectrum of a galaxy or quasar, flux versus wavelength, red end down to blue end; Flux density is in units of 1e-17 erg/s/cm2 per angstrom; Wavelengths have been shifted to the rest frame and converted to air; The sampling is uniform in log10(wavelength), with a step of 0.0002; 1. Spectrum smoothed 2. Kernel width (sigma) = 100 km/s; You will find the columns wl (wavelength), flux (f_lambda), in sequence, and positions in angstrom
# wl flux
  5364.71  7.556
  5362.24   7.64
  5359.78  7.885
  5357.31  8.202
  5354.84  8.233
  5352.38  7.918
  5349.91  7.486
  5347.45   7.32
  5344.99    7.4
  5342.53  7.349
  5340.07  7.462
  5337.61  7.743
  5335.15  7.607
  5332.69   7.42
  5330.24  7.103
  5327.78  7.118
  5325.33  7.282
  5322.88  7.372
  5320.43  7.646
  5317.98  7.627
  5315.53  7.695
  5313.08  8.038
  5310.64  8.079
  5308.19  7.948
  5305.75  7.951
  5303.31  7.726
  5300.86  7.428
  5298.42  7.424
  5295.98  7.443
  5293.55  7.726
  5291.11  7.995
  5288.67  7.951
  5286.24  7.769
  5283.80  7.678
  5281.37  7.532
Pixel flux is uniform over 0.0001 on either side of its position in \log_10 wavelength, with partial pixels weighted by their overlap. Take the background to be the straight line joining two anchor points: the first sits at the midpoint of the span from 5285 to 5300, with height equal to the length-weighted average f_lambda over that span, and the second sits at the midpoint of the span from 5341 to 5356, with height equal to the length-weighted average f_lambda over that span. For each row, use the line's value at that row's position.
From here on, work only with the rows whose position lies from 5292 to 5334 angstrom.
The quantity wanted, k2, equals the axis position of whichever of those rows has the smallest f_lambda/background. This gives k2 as 5330.24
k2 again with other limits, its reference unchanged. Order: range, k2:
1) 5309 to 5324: 5322.88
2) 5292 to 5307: 5298.42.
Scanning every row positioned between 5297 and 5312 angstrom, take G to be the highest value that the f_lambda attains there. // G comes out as 8.079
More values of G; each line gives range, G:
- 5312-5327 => 8.038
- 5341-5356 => 8.233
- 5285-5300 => 7.995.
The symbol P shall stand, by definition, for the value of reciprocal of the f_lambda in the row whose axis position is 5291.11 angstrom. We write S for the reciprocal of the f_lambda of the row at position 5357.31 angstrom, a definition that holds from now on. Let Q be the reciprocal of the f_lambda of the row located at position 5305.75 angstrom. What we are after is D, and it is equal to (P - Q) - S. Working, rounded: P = 0.125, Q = 0.126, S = 0.122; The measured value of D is -0.123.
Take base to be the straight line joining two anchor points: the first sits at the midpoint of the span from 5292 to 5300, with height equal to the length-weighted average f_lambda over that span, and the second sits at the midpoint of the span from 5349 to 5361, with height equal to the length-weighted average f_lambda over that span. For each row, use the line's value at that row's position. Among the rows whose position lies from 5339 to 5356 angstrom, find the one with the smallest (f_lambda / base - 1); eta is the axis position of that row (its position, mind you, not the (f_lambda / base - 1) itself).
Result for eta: 5347.45 angstrom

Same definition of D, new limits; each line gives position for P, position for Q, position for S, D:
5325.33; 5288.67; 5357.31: -0.110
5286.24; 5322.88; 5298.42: -0.142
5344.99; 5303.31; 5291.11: -0.119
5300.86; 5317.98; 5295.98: -0.131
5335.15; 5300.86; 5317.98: -0.134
